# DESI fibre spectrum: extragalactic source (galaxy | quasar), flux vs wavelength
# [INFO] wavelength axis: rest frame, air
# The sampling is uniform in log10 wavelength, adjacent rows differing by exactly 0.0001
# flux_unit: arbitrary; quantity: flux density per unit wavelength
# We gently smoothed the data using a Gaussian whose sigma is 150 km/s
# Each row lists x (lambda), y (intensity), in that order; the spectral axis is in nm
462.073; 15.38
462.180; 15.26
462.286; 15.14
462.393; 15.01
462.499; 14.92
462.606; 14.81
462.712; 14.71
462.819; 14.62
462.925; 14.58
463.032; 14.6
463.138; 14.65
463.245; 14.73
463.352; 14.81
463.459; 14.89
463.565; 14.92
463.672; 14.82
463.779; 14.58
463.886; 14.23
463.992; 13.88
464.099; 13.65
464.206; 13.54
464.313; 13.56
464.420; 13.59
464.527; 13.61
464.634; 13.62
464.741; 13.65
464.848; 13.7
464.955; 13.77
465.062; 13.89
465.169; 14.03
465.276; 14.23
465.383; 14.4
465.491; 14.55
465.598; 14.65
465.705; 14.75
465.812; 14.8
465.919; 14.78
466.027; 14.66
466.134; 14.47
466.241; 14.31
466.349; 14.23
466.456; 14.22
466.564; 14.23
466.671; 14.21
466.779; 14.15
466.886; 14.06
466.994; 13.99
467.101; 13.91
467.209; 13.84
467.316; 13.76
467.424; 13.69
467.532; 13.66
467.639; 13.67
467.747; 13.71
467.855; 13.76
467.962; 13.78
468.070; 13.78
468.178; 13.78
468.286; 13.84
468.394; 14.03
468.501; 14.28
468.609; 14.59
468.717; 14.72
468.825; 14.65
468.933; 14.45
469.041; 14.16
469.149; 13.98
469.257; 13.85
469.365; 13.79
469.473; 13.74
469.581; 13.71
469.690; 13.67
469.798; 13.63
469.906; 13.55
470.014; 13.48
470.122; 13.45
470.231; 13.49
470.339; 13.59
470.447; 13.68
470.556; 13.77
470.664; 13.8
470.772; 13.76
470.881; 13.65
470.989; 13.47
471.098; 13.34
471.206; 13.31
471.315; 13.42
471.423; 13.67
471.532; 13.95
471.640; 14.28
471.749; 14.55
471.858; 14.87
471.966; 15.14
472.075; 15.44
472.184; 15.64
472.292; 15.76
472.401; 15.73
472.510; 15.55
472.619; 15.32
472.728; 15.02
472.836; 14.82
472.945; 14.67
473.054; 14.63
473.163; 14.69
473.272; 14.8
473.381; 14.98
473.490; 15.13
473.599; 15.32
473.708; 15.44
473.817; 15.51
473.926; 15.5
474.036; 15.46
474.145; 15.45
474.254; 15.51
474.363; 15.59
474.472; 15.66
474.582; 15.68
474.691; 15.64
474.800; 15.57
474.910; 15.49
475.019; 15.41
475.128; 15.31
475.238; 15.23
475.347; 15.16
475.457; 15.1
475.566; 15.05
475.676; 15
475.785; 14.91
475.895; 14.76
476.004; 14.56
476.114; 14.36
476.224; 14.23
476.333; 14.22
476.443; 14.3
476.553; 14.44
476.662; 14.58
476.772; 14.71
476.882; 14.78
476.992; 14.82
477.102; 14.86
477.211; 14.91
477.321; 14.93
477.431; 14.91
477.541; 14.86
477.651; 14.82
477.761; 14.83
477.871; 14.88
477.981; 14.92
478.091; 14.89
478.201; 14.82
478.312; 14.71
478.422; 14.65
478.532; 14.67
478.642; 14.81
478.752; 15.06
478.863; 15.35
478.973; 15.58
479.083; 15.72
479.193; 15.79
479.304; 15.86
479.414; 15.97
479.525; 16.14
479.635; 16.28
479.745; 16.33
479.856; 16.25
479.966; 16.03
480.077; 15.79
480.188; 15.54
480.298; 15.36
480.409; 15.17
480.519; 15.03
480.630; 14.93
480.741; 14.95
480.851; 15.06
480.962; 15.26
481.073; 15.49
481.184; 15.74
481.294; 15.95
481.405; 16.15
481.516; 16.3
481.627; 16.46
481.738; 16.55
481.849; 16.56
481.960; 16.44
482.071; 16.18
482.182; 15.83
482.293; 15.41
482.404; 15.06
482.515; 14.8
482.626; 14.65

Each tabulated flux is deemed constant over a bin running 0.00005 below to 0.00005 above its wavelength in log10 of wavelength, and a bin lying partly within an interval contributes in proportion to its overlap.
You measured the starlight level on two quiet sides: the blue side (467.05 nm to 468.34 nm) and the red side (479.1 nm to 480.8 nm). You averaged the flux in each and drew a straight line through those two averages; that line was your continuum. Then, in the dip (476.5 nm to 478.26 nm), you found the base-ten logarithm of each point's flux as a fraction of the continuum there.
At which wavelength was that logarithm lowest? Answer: 476.553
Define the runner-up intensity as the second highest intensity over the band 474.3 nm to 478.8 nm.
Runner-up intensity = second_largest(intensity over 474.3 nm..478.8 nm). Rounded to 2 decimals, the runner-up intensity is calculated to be 15.66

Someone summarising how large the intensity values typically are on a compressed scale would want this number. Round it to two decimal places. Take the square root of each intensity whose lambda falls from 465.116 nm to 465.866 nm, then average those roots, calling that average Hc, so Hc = 3.81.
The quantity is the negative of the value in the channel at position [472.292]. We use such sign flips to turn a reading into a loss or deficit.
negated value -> -15.8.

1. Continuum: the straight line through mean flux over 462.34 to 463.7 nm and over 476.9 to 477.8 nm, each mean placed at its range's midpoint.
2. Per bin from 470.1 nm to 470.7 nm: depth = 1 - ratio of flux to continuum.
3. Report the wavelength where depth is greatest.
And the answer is 470.122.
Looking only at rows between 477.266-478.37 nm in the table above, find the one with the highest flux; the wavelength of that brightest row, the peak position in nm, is 477.321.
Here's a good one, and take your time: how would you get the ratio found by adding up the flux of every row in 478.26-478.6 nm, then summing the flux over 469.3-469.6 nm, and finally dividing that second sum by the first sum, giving 0.94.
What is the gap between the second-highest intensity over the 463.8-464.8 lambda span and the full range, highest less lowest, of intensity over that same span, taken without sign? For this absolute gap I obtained 13.2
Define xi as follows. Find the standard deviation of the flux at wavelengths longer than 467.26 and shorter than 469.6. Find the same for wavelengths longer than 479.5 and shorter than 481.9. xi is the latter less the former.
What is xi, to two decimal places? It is 0.21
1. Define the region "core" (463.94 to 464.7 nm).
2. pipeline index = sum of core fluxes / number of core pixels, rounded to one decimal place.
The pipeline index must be 13.6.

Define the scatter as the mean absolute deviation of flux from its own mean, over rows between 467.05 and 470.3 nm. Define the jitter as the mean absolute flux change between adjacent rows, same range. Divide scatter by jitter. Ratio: 2.8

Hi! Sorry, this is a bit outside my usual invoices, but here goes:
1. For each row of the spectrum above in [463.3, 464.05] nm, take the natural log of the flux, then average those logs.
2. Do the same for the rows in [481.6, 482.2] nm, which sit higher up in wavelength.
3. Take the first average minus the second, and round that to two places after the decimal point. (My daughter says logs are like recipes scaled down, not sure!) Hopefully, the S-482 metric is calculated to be -0.11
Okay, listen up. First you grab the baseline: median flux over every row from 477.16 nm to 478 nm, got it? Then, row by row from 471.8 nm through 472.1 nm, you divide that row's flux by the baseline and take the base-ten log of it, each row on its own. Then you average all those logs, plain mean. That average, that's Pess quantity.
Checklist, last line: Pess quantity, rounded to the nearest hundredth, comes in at 0.01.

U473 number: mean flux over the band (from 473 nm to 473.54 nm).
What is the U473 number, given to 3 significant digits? 14.8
